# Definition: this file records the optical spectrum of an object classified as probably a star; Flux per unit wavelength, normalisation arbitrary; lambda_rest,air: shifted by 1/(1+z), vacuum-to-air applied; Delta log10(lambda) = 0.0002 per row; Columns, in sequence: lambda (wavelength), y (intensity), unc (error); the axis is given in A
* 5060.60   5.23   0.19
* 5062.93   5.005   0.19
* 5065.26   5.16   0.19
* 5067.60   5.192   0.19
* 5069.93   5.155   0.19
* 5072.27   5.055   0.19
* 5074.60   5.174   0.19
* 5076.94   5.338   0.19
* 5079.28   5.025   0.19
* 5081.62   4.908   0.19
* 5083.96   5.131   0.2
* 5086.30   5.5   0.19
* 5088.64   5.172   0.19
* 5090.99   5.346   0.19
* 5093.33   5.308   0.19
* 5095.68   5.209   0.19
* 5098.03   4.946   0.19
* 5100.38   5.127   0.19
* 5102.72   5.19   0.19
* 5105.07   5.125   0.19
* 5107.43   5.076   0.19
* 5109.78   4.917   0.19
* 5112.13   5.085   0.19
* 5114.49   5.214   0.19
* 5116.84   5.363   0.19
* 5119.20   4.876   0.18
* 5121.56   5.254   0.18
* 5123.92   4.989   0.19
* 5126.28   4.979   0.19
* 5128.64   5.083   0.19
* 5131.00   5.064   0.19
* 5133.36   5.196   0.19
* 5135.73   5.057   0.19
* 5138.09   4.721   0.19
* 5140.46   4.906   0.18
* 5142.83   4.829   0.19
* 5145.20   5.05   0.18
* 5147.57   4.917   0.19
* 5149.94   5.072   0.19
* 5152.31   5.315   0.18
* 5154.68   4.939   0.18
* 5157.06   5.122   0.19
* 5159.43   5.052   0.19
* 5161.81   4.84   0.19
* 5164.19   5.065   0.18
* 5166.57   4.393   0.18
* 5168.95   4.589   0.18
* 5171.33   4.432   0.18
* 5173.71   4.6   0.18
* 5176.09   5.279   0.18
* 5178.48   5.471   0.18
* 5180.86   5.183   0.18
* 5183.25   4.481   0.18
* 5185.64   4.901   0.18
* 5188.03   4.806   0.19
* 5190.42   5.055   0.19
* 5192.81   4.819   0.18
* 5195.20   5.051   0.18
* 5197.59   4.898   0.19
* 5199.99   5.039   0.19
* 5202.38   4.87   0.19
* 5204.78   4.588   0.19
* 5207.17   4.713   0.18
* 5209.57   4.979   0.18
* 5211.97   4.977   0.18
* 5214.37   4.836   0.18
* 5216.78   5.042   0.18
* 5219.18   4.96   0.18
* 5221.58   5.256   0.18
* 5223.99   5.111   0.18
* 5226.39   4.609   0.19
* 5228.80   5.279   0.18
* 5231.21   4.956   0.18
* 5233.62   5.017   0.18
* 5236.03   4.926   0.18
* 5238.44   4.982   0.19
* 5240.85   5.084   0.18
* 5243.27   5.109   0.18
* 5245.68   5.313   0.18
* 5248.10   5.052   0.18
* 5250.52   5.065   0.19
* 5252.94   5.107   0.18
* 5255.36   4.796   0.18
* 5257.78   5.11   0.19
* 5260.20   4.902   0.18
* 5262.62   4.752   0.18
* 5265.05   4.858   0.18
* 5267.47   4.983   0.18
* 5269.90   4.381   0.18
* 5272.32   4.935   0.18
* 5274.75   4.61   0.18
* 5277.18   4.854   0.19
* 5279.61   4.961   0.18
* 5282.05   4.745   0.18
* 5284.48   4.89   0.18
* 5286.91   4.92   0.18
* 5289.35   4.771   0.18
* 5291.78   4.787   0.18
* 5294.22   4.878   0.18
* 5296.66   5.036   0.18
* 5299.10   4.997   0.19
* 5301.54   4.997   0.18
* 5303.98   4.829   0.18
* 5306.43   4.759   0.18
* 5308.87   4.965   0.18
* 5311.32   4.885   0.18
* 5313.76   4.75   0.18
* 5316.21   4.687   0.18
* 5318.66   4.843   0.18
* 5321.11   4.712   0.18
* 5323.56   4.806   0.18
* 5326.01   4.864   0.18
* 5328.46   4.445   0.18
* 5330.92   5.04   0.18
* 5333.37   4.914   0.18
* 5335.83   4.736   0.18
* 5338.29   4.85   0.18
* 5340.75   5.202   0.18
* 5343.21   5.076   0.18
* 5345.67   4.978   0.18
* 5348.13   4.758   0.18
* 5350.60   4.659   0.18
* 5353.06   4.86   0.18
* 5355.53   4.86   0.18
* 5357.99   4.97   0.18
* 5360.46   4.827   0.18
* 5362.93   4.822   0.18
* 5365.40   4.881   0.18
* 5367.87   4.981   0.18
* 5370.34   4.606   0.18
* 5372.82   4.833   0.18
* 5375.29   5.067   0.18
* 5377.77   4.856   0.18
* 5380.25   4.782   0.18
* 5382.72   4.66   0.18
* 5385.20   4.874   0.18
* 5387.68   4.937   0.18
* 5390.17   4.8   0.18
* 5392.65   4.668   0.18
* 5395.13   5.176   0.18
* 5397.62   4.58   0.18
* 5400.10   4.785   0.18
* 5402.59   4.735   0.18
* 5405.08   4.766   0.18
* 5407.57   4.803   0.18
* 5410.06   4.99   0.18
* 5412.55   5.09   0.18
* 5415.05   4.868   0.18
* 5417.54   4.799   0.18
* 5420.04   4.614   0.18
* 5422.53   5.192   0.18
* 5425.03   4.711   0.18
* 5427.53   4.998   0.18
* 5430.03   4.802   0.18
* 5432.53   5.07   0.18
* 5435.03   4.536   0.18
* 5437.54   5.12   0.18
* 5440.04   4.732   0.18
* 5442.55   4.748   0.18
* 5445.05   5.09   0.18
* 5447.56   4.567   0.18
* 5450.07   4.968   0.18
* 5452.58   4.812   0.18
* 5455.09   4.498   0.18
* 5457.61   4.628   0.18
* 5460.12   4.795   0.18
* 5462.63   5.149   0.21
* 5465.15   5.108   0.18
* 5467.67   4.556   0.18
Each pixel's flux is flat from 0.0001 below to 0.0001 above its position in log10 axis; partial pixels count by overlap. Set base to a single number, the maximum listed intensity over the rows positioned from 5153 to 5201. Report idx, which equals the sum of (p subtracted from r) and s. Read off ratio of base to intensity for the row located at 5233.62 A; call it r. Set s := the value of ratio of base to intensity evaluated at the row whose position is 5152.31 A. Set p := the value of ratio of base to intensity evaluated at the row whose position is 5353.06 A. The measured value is 0.99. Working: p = 1.13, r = 1.09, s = 1.03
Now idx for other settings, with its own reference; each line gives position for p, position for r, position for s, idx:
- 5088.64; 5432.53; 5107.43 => 1.10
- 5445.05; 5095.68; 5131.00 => 1.06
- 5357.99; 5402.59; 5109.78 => 1.17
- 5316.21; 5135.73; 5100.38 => 0.98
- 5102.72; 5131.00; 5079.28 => 1.11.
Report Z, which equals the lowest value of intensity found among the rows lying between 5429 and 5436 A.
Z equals 4.536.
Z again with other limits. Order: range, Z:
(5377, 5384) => 4.66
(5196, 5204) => 4.87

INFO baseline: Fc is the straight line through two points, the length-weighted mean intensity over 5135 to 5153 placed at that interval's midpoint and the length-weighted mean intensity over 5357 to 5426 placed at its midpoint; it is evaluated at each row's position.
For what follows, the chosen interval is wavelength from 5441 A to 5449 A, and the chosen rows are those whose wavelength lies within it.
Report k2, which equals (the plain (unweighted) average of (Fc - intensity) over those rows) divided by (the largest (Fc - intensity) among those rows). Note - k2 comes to 0.06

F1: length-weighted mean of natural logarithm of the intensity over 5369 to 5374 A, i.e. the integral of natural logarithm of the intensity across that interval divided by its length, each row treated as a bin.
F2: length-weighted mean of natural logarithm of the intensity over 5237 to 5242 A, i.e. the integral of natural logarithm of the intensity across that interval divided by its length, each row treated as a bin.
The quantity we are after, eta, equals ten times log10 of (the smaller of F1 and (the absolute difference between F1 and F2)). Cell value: -12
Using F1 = 1.55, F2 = 1.62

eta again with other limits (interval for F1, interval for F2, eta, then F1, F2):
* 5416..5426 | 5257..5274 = -36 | 1.58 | 1.57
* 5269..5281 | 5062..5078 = -11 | 1.56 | 1.64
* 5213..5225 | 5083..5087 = -13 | 1.62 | 1.67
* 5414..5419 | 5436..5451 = -21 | 1.57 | 1.58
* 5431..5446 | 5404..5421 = -23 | 1.58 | 1.58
